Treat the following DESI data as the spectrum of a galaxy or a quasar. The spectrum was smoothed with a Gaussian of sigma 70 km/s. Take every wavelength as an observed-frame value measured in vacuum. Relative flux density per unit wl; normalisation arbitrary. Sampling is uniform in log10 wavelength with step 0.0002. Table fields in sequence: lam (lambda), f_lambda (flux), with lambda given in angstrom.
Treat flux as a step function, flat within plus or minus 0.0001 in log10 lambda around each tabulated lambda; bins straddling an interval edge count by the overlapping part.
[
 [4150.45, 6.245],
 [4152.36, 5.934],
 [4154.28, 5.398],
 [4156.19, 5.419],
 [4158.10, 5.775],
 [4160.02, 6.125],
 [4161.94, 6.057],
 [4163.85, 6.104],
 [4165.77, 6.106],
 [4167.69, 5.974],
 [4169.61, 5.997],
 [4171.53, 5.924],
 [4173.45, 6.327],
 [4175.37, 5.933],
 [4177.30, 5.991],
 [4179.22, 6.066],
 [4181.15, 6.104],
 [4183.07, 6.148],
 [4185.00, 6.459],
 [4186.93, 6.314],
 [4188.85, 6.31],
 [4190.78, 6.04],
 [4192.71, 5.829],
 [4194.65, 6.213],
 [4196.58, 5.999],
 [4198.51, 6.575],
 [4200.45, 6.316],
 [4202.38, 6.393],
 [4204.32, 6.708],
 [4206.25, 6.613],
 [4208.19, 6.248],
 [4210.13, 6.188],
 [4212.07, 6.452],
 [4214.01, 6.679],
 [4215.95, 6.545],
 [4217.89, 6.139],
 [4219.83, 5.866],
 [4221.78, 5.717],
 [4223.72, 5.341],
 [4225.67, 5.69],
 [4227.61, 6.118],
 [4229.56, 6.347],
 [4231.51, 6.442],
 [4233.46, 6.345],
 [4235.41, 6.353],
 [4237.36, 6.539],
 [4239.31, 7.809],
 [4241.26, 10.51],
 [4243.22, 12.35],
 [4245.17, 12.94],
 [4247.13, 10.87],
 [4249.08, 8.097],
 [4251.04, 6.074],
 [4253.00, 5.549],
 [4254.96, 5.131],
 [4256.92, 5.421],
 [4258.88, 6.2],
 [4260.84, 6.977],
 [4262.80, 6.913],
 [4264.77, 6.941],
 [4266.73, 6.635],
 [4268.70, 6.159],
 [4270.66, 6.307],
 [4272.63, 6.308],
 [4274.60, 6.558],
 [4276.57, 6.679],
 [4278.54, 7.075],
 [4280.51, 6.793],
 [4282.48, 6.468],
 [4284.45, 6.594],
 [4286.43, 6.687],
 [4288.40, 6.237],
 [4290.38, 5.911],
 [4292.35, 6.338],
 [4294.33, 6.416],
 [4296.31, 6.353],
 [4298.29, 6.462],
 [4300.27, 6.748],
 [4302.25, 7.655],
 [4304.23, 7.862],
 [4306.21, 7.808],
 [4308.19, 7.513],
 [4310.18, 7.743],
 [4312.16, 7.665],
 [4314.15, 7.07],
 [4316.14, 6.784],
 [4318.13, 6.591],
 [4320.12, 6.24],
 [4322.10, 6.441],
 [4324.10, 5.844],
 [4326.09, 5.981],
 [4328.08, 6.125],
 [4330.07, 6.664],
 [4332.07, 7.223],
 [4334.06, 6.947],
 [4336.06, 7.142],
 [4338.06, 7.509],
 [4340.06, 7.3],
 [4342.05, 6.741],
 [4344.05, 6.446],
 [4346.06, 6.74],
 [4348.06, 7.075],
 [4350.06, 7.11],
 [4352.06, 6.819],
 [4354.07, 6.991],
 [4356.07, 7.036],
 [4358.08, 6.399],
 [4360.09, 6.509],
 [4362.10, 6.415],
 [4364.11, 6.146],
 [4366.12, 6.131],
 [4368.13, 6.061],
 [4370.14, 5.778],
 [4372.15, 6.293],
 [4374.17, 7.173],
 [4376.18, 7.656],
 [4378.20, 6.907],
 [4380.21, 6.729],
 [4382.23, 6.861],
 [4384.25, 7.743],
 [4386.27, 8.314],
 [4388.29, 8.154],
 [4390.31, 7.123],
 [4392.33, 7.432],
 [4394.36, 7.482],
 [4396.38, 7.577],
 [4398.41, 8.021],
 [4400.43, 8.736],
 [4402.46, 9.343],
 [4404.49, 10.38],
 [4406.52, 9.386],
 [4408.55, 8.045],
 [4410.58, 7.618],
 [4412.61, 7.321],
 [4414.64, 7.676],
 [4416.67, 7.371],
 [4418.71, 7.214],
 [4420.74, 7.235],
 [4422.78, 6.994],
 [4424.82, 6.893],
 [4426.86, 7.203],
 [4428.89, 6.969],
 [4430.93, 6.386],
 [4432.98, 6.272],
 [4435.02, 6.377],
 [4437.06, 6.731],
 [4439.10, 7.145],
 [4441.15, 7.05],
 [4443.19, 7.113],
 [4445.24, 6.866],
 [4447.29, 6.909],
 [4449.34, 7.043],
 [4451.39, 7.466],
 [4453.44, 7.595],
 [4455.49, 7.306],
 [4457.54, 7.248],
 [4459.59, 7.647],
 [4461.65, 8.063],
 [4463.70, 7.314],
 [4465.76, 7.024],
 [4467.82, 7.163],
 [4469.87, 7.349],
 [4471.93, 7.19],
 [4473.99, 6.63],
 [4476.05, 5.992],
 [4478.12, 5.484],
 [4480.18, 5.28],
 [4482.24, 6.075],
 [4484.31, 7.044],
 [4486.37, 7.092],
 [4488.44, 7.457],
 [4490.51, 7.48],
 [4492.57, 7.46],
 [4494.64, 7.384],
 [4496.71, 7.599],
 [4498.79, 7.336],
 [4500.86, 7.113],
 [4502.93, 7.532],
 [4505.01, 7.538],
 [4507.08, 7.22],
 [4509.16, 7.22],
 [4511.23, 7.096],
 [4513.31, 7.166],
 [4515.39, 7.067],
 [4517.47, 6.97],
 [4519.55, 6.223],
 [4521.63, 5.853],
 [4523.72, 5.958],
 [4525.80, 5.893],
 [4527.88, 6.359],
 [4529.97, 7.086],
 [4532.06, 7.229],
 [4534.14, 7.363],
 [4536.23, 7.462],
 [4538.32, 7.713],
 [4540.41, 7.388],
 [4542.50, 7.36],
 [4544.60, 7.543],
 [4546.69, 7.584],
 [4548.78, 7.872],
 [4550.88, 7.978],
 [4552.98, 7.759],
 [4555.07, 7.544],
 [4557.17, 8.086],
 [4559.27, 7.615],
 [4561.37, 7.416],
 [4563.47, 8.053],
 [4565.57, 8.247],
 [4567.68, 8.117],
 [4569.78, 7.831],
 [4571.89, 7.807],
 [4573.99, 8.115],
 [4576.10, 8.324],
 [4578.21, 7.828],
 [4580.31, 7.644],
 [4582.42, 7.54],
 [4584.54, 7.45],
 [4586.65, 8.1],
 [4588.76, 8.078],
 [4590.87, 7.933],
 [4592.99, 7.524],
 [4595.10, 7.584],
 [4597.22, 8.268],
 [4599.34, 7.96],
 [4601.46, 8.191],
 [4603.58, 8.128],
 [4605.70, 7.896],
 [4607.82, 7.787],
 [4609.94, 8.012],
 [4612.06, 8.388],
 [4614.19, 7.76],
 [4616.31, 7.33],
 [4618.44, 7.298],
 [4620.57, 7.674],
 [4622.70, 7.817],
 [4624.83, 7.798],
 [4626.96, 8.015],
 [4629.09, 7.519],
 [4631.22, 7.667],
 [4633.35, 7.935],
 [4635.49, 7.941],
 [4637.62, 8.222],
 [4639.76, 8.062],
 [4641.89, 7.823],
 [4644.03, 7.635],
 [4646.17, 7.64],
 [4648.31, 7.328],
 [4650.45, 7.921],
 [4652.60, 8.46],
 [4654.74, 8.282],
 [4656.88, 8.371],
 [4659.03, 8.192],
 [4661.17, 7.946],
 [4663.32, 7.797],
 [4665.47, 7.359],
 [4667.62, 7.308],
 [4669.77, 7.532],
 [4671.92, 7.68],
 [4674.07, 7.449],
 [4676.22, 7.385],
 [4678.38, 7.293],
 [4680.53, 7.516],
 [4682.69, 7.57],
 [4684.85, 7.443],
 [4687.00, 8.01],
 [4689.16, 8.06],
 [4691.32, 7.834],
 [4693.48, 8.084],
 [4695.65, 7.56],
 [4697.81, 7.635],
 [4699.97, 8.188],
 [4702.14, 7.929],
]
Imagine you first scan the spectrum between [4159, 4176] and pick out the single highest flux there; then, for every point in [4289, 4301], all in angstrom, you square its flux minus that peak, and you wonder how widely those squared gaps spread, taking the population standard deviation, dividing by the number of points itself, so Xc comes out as 0.1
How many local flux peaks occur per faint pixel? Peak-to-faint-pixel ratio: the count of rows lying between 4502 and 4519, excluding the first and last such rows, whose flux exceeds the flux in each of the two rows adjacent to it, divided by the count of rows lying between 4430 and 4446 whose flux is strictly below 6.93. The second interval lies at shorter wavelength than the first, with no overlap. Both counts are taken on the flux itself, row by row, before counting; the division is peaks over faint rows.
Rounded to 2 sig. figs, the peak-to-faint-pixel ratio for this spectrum 0.40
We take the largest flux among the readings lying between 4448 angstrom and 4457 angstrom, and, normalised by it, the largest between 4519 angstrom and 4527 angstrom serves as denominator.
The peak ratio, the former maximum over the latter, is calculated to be 1.2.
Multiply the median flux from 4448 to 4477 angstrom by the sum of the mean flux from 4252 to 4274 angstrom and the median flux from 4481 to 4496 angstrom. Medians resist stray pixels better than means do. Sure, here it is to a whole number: 99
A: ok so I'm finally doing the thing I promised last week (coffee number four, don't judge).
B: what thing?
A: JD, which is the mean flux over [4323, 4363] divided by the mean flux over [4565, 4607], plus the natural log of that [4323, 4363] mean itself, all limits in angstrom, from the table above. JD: 2.8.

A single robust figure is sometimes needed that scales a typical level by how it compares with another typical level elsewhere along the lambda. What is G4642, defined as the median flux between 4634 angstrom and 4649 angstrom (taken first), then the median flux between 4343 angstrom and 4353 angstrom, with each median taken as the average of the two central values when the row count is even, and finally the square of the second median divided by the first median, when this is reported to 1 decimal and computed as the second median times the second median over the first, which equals 5.9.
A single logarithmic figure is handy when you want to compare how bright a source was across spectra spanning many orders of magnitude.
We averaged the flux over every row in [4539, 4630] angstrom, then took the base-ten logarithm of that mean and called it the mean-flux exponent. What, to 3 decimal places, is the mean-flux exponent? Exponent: 0.893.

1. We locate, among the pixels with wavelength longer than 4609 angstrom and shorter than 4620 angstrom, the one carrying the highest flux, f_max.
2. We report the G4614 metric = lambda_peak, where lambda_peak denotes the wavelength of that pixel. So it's 4612.06 angstrom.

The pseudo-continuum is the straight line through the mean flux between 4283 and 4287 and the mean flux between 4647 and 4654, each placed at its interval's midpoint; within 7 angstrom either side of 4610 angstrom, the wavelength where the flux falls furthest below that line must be 4616.31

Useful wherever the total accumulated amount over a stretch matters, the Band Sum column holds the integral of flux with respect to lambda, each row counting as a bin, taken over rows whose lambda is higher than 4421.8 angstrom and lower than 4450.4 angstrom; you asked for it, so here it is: 196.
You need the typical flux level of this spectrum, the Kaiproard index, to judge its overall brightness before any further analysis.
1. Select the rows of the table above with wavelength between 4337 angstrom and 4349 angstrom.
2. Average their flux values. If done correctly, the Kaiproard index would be 6.97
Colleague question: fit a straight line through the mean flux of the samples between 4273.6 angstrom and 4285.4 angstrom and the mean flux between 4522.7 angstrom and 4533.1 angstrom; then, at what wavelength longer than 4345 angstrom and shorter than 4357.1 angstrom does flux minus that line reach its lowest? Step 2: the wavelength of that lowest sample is 4346.06 angstrom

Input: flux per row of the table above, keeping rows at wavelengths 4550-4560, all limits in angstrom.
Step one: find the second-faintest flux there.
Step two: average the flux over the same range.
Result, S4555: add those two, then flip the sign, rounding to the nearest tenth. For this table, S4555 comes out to -15.4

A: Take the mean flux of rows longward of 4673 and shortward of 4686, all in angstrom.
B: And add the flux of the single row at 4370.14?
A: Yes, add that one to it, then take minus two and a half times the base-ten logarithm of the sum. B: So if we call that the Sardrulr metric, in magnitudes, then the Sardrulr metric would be -2.80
